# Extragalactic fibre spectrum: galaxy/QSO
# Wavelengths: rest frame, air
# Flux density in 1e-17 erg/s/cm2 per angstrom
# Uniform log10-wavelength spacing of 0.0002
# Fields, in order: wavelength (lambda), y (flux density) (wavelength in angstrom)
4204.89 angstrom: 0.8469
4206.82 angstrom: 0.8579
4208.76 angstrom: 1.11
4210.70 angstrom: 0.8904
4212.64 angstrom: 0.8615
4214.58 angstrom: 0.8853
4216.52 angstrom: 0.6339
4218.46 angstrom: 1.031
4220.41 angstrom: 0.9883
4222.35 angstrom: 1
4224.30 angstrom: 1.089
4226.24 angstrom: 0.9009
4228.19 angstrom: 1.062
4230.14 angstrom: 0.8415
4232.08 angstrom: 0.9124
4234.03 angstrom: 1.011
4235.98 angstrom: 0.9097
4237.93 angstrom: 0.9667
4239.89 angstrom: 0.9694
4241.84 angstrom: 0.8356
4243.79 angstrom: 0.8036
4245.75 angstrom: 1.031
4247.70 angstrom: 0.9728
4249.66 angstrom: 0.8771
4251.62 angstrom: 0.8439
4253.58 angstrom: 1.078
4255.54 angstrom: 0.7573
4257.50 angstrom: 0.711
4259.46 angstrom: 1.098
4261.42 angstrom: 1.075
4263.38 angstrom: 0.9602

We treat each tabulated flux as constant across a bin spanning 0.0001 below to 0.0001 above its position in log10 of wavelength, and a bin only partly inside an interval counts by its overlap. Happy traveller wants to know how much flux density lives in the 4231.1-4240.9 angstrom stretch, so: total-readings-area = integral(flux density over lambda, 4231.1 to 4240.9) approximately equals 9.3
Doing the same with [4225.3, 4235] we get 9.2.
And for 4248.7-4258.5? 8.4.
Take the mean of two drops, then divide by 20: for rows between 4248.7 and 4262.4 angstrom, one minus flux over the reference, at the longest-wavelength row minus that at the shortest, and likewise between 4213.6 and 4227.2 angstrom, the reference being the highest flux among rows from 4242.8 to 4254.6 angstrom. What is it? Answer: -0.005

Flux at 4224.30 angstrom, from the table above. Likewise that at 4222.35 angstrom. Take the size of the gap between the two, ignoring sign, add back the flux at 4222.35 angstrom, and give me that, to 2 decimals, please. 1.09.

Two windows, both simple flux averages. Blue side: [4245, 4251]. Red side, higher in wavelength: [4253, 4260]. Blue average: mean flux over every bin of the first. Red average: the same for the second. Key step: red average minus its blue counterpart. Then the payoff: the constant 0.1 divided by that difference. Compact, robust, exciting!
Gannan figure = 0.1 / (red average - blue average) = -2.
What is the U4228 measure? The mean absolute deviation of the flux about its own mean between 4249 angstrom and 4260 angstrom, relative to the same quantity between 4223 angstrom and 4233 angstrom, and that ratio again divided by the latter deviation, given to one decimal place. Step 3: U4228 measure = 15.4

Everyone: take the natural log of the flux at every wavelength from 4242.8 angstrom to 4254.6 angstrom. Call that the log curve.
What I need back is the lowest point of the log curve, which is -0.22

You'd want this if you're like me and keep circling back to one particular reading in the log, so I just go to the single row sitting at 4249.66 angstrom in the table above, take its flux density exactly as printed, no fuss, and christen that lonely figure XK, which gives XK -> 0.8771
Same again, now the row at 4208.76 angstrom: 1.11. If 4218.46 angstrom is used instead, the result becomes 1.031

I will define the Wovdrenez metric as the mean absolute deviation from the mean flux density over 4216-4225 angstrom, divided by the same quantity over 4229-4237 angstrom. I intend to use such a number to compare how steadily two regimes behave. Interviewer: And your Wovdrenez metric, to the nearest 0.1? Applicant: 2.7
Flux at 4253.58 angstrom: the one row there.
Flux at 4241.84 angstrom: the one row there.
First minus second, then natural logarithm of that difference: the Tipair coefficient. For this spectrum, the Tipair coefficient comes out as -1.4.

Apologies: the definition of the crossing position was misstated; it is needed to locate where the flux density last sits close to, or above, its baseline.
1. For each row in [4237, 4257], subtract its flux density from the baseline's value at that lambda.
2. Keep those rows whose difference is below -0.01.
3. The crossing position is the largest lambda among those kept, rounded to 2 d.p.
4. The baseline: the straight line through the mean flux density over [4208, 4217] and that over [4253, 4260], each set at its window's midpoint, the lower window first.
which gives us 4253.58 angstrom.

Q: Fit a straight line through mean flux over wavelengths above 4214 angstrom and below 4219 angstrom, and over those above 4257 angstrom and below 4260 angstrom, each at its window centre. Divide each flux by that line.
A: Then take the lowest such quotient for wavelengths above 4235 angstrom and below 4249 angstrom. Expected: 0.91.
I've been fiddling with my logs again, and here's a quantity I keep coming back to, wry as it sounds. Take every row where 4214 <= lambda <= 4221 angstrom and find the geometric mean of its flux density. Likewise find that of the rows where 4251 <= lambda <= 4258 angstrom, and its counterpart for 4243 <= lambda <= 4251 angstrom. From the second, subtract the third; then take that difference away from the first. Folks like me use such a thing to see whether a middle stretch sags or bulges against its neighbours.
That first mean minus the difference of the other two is 0.95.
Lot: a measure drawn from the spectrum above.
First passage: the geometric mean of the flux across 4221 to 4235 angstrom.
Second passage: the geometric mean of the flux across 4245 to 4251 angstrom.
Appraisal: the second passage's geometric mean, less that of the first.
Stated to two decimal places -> -0.01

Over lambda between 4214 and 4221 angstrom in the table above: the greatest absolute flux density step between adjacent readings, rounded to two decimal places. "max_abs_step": 0.40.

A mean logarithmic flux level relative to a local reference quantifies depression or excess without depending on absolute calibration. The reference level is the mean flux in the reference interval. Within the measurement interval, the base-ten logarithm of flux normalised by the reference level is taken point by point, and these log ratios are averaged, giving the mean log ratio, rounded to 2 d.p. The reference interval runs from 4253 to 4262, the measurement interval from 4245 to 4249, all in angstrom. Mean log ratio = 0.03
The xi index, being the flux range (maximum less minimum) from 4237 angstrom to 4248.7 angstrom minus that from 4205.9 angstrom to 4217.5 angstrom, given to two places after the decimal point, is -0.25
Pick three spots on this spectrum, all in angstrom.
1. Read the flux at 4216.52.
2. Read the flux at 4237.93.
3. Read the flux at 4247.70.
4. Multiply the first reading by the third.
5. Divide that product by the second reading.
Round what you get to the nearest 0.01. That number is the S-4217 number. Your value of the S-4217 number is 0.64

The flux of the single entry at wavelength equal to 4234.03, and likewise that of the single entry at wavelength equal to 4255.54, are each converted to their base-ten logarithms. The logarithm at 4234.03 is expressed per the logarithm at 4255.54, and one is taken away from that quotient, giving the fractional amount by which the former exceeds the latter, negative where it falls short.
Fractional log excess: -1.0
